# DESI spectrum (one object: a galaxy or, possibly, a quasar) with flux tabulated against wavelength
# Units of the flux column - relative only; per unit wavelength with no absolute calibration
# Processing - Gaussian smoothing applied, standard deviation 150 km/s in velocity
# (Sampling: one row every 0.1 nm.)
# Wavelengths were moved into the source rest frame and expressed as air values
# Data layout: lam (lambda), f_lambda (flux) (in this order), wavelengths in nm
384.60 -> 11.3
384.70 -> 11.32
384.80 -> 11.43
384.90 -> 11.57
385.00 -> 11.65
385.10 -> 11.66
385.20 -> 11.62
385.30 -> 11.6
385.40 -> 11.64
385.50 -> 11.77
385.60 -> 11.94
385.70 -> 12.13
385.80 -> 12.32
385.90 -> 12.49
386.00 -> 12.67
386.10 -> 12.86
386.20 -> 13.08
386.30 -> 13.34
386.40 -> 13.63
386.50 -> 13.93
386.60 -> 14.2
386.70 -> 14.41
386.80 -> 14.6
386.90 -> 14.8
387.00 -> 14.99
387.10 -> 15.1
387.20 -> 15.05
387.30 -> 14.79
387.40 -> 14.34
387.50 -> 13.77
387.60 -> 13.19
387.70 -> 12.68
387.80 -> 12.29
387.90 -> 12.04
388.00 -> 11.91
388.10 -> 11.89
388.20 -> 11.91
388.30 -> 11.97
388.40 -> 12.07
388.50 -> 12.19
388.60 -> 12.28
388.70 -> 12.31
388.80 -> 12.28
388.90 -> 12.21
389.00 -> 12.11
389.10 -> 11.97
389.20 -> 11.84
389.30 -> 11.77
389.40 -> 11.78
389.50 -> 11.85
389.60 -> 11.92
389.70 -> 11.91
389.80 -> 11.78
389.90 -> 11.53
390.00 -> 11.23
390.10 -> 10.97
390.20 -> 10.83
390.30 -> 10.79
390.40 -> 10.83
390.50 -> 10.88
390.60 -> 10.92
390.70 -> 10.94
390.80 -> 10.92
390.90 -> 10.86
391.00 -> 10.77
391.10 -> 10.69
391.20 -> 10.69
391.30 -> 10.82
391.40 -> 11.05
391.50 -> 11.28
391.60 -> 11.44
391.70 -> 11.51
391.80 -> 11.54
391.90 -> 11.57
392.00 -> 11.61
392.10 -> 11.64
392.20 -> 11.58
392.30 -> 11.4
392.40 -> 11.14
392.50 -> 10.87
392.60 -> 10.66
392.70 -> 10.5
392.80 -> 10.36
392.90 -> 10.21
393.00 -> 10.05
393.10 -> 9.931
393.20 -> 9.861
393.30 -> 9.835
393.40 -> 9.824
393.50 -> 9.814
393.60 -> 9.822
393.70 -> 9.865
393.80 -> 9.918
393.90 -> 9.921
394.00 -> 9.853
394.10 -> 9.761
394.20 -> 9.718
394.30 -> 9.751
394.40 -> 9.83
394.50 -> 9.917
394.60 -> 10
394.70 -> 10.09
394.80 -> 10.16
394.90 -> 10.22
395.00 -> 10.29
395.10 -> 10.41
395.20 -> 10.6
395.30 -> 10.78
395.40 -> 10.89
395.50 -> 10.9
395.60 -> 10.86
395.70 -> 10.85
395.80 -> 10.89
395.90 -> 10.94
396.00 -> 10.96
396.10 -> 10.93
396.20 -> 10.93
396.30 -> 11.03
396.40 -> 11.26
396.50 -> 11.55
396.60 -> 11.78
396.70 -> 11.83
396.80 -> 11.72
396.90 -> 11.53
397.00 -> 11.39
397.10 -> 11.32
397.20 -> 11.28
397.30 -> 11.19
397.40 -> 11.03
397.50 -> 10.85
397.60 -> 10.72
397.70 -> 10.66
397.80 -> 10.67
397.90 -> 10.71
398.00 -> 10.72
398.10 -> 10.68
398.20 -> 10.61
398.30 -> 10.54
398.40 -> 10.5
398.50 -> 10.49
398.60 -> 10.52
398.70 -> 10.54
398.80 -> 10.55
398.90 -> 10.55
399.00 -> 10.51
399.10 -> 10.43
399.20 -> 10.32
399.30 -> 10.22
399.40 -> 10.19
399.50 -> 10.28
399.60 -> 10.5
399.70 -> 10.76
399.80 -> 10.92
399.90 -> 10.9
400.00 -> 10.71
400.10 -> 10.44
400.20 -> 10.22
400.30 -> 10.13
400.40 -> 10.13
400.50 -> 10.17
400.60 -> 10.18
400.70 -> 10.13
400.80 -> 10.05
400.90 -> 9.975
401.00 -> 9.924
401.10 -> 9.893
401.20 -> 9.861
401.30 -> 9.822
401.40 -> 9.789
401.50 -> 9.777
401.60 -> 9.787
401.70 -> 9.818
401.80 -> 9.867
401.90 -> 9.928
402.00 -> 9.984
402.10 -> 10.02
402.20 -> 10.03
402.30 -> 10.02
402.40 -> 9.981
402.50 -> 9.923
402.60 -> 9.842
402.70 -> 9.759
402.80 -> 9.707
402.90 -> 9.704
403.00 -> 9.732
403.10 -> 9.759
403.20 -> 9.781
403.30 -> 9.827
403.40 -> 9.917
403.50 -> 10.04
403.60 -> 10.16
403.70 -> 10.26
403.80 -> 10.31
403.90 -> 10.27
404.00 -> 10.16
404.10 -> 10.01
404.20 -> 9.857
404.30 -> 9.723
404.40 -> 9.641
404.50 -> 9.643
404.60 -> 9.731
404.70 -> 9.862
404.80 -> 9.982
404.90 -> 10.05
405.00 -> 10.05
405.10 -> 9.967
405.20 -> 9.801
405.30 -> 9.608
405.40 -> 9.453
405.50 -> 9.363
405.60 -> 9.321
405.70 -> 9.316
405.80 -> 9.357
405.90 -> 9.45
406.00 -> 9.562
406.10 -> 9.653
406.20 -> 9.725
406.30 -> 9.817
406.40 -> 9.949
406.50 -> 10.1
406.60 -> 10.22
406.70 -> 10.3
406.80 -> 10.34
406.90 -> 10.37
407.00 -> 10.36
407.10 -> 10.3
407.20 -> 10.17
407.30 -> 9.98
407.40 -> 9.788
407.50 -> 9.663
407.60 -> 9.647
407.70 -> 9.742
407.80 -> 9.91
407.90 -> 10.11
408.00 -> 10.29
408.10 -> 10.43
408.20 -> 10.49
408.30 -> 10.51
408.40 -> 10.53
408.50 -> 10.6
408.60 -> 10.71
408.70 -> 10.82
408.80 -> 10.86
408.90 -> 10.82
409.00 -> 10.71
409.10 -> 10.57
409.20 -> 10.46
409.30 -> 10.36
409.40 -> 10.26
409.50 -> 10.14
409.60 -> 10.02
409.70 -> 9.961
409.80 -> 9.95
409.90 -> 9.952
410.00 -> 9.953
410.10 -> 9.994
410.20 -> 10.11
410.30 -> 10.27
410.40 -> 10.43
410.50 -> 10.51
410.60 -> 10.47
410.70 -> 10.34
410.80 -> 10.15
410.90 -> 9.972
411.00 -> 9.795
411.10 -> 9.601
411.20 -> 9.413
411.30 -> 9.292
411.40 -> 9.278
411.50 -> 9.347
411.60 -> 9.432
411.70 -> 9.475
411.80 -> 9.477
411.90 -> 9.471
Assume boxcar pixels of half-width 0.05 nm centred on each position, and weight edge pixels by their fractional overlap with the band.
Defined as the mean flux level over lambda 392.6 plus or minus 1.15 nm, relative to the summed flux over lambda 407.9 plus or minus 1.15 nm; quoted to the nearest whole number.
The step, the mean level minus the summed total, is -226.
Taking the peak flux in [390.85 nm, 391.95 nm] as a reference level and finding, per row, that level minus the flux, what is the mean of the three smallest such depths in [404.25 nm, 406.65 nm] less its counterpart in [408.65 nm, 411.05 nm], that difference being 0.7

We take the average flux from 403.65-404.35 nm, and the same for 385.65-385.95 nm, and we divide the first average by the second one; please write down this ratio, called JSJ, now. 0.82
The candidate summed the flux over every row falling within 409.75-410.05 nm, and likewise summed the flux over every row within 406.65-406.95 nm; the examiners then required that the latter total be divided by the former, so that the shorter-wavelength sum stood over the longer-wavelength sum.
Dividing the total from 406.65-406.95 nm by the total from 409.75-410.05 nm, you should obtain 1.04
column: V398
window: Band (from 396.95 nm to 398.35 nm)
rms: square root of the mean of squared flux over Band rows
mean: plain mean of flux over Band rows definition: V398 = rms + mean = 21.8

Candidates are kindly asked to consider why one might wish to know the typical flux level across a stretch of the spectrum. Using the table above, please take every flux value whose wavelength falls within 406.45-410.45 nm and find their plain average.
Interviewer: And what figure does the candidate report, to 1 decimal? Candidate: 10.3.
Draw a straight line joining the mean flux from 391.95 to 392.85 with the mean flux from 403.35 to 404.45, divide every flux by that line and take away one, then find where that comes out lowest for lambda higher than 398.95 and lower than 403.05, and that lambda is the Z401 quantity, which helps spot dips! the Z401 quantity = 401.50 nm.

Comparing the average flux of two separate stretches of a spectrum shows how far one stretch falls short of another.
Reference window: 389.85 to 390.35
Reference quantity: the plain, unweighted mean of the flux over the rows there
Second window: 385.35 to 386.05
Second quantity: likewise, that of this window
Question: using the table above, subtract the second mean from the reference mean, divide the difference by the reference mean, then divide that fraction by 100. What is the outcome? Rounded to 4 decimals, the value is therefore -0.0010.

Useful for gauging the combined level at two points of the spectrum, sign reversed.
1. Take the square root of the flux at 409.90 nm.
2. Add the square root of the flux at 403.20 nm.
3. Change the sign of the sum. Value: -6.28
